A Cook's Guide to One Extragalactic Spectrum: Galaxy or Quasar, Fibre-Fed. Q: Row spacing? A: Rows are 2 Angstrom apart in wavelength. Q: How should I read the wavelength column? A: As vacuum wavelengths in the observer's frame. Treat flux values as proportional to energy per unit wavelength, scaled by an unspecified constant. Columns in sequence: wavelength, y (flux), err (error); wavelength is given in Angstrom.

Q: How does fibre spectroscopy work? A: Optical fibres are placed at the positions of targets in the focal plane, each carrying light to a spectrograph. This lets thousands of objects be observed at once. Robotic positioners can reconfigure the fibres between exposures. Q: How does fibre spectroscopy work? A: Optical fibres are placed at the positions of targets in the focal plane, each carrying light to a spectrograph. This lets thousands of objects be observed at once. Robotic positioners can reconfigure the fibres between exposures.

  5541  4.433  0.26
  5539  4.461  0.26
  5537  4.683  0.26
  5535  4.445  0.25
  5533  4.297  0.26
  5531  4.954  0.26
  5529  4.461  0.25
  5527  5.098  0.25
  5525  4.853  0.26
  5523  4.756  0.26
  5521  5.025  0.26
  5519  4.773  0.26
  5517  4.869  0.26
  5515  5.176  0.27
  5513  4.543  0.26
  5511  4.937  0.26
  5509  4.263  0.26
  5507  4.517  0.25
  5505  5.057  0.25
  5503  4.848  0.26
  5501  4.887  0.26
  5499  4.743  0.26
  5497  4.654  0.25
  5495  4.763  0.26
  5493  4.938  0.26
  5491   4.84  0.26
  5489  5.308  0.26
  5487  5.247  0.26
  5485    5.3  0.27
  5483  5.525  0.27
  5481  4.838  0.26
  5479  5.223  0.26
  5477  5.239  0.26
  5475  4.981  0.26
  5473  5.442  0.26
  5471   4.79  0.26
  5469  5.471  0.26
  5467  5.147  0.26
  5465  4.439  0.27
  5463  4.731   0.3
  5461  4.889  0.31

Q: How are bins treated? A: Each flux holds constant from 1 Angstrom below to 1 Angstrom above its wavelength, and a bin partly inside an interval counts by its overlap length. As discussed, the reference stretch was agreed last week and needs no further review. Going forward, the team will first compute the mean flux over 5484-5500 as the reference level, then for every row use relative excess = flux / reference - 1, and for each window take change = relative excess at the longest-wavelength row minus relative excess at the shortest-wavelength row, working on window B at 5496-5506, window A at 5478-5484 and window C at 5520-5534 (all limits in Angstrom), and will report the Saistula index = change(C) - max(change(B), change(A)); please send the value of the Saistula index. -0.23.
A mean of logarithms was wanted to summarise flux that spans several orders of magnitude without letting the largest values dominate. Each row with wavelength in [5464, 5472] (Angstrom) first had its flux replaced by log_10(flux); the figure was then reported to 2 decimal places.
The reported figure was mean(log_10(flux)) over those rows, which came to 0.69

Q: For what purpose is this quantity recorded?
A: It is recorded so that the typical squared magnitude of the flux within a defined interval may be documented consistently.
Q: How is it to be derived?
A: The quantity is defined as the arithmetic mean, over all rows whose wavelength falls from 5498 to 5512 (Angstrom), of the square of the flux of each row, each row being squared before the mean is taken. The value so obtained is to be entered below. 22.6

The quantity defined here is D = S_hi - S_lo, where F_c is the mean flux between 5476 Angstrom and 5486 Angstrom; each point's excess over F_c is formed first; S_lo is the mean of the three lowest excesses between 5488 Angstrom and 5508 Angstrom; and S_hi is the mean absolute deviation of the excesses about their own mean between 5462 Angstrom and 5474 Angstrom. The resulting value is 0.94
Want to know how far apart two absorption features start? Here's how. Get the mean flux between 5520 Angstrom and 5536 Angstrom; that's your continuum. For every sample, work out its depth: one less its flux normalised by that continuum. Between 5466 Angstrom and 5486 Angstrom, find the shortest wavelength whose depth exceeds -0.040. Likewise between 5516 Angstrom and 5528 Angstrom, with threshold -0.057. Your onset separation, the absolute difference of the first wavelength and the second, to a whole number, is 46 Angstrom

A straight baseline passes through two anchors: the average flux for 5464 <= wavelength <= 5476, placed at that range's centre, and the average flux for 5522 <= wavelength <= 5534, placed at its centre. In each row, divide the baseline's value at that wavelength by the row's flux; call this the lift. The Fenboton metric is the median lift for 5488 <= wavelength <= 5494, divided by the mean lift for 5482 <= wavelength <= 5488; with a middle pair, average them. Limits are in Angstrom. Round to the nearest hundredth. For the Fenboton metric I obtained 1.08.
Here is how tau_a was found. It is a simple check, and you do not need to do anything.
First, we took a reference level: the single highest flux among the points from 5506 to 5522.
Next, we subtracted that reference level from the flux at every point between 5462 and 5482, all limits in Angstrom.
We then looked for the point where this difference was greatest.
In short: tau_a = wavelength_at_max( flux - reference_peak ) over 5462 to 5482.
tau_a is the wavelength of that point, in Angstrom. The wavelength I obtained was 5469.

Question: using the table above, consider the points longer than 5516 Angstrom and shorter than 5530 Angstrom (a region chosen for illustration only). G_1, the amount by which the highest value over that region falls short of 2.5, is -2.60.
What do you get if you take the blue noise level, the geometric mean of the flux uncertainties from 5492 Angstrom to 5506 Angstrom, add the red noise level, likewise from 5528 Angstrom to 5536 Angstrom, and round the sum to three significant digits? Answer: 0.512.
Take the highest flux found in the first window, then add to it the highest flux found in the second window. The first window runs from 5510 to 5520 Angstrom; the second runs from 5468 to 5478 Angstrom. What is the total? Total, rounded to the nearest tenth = 10.6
